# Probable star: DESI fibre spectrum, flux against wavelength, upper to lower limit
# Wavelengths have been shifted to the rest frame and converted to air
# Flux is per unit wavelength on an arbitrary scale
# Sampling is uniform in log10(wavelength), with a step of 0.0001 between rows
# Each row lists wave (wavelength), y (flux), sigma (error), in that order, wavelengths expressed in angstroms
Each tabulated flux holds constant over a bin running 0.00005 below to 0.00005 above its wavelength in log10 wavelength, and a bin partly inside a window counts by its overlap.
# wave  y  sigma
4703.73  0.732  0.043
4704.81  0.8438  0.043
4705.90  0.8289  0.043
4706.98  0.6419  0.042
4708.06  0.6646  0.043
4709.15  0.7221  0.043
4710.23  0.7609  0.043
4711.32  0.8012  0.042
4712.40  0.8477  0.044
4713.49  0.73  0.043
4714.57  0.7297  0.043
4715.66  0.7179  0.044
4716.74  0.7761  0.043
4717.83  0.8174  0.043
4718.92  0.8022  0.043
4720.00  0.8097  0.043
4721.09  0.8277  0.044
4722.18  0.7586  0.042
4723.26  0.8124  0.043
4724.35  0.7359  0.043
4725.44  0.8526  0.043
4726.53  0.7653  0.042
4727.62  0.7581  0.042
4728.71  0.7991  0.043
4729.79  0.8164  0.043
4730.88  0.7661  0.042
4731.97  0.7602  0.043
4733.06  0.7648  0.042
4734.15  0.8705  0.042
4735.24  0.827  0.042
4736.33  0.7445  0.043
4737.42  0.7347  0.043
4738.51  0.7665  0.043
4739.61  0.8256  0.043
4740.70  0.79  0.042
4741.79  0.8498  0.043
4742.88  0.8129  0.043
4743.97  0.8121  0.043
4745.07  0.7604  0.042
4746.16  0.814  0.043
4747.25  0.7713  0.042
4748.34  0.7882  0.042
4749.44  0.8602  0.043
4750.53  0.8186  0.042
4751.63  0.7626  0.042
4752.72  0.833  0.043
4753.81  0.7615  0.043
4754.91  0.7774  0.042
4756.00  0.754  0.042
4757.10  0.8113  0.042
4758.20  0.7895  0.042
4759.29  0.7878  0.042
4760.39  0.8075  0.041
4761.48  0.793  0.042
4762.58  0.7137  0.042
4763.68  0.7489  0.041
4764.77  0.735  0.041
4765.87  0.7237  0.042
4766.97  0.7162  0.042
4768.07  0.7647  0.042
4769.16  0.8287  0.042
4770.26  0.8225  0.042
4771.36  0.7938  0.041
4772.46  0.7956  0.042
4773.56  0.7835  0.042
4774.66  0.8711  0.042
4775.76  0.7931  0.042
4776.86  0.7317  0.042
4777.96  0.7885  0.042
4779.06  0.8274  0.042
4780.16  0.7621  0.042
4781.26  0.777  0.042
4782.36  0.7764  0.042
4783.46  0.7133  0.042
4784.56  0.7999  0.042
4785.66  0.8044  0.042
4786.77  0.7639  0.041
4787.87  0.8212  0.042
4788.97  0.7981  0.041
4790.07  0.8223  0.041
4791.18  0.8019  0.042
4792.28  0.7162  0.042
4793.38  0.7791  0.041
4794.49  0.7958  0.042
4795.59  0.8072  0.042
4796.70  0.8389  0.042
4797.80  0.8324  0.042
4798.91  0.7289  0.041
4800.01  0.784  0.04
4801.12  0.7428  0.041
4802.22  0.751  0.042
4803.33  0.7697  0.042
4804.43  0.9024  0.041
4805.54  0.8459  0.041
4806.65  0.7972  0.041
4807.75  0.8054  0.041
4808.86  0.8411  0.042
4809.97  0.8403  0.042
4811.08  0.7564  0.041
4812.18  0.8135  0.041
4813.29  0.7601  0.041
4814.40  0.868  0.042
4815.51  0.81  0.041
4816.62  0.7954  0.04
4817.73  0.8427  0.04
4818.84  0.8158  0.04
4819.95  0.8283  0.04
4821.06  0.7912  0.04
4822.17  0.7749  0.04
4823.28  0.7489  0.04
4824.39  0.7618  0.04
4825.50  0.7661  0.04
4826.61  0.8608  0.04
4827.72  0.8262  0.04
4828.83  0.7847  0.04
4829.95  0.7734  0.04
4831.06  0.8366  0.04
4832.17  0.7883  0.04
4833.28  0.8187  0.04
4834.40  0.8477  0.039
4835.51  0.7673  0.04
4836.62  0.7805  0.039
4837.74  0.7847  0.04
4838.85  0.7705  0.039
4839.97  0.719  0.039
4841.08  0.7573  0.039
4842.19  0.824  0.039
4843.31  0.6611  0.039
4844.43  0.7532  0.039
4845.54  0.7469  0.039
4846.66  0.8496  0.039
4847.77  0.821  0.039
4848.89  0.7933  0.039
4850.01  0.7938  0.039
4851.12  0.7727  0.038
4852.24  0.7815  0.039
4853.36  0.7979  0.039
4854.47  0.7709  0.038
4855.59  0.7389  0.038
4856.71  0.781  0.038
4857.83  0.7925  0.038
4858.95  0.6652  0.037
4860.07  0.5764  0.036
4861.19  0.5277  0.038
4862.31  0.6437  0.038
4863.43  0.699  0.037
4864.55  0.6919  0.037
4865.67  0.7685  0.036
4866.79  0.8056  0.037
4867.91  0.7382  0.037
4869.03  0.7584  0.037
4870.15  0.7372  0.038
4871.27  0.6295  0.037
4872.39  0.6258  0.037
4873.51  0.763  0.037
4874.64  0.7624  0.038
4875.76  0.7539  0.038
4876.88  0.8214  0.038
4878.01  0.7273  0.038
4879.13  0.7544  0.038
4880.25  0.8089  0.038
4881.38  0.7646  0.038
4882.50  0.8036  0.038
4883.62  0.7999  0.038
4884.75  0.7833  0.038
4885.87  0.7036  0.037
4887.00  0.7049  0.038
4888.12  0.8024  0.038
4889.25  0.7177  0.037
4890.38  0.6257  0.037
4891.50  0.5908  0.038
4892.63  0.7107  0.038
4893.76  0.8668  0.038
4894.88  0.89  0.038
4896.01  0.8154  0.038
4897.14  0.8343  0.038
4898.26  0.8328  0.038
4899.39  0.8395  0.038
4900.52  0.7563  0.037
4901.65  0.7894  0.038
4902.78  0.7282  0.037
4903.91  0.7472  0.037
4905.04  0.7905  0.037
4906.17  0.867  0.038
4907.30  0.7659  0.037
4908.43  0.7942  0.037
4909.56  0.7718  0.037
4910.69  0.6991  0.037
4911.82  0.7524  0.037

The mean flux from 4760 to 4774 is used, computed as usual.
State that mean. 0.771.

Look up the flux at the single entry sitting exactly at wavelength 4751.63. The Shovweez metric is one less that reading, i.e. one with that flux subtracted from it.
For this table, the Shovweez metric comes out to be 0.24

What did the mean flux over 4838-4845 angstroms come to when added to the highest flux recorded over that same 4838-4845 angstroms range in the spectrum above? 1.57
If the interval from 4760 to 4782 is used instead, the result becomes 1.65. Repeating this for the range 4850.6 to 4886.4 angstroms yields 1.56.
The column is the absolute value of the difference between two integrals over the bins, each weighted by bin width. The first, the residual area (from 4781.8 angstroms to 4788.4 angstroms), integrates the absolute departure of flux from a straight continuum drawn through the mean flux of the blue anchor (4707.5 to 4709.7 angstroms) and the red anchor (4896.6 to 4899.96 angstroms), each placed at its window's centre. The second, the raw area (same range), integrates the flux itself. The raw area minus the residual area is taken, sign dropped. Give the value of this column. 4.9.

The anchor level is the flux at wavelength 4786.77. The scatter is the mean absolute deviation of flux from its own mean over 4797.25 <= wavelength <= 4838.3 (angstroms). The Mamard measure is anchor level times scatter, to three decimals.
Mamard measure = 0.025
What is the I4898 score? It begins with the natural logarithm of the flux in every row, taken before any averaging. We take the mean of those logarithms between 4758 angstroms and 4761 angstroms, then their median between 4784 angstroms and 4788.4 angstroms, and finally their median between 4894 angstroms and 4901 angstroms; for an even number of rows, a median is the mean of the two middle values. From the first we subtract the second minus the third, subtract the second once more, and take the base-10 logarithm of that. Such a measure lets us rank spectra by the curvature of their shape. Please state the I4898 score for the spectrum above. -1.5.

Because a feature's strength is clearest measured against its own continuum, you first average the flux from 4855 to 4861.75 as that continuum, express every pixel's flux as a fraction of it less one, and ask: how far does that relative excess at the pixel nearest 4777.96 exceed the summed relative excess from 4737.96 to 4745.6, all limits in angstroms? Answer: -1.1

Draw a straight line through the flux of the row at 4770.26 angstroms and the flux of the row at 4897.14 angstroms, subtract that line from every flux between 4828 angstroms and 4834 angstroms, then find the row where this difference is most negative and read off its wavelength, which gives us 4829.95 angstroms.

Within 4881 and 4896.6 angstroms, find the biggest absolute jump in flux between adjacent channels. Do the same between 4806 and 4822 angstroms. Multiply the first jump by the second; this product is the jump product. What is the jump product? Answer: 0.017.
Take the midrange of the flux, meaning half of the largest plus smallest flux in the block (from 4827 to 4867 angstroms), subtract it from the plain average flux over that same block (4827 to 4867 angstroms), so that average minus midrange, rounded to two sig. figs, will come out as 0.070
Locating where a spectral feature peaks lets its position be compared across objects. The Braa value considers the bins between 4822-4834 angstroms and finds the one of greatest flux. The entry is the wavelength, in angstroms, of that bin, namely 4826.61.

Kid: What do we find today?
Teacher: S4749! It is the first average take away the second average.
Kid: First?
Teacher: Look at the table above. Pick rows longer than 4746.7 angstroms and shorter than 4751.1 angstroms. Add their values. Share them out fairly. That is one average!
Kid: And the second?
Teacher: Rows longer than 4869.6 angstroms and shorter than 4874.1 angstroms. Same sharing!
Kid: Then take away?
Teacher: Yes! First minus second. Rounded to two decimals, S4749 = 0.12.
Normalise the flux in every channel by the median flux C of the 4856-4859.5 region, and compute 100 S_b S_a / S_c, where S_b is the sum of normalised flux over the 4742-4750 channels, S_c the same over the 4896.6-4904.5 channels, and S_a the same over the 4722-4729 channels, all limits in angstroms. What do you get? 714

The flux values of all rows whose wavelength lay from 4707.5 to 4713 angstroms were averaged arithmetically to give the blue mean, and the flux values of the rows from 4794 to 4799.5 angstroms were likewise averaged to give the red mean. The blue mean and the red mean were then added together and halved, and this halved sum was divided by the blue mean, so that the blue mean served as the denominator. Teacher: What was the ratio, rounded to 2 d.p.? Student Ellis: 1.03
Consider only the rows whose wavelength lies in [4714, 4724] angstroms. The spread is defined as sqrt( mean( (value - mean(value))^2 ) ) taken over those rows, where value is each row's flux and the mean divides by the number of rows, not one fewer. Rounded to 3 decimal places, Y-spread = 0.038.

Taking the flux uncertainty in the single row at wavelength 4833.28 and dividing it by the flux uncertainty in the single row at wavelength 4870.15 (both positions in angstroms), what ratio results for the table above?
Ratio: 1.05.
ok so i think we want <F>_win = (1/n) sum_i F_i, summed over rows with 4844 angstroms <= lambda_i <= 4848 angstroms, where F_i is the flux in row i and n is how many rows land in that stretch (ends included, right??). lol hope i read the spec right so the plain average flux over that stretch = 0.793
